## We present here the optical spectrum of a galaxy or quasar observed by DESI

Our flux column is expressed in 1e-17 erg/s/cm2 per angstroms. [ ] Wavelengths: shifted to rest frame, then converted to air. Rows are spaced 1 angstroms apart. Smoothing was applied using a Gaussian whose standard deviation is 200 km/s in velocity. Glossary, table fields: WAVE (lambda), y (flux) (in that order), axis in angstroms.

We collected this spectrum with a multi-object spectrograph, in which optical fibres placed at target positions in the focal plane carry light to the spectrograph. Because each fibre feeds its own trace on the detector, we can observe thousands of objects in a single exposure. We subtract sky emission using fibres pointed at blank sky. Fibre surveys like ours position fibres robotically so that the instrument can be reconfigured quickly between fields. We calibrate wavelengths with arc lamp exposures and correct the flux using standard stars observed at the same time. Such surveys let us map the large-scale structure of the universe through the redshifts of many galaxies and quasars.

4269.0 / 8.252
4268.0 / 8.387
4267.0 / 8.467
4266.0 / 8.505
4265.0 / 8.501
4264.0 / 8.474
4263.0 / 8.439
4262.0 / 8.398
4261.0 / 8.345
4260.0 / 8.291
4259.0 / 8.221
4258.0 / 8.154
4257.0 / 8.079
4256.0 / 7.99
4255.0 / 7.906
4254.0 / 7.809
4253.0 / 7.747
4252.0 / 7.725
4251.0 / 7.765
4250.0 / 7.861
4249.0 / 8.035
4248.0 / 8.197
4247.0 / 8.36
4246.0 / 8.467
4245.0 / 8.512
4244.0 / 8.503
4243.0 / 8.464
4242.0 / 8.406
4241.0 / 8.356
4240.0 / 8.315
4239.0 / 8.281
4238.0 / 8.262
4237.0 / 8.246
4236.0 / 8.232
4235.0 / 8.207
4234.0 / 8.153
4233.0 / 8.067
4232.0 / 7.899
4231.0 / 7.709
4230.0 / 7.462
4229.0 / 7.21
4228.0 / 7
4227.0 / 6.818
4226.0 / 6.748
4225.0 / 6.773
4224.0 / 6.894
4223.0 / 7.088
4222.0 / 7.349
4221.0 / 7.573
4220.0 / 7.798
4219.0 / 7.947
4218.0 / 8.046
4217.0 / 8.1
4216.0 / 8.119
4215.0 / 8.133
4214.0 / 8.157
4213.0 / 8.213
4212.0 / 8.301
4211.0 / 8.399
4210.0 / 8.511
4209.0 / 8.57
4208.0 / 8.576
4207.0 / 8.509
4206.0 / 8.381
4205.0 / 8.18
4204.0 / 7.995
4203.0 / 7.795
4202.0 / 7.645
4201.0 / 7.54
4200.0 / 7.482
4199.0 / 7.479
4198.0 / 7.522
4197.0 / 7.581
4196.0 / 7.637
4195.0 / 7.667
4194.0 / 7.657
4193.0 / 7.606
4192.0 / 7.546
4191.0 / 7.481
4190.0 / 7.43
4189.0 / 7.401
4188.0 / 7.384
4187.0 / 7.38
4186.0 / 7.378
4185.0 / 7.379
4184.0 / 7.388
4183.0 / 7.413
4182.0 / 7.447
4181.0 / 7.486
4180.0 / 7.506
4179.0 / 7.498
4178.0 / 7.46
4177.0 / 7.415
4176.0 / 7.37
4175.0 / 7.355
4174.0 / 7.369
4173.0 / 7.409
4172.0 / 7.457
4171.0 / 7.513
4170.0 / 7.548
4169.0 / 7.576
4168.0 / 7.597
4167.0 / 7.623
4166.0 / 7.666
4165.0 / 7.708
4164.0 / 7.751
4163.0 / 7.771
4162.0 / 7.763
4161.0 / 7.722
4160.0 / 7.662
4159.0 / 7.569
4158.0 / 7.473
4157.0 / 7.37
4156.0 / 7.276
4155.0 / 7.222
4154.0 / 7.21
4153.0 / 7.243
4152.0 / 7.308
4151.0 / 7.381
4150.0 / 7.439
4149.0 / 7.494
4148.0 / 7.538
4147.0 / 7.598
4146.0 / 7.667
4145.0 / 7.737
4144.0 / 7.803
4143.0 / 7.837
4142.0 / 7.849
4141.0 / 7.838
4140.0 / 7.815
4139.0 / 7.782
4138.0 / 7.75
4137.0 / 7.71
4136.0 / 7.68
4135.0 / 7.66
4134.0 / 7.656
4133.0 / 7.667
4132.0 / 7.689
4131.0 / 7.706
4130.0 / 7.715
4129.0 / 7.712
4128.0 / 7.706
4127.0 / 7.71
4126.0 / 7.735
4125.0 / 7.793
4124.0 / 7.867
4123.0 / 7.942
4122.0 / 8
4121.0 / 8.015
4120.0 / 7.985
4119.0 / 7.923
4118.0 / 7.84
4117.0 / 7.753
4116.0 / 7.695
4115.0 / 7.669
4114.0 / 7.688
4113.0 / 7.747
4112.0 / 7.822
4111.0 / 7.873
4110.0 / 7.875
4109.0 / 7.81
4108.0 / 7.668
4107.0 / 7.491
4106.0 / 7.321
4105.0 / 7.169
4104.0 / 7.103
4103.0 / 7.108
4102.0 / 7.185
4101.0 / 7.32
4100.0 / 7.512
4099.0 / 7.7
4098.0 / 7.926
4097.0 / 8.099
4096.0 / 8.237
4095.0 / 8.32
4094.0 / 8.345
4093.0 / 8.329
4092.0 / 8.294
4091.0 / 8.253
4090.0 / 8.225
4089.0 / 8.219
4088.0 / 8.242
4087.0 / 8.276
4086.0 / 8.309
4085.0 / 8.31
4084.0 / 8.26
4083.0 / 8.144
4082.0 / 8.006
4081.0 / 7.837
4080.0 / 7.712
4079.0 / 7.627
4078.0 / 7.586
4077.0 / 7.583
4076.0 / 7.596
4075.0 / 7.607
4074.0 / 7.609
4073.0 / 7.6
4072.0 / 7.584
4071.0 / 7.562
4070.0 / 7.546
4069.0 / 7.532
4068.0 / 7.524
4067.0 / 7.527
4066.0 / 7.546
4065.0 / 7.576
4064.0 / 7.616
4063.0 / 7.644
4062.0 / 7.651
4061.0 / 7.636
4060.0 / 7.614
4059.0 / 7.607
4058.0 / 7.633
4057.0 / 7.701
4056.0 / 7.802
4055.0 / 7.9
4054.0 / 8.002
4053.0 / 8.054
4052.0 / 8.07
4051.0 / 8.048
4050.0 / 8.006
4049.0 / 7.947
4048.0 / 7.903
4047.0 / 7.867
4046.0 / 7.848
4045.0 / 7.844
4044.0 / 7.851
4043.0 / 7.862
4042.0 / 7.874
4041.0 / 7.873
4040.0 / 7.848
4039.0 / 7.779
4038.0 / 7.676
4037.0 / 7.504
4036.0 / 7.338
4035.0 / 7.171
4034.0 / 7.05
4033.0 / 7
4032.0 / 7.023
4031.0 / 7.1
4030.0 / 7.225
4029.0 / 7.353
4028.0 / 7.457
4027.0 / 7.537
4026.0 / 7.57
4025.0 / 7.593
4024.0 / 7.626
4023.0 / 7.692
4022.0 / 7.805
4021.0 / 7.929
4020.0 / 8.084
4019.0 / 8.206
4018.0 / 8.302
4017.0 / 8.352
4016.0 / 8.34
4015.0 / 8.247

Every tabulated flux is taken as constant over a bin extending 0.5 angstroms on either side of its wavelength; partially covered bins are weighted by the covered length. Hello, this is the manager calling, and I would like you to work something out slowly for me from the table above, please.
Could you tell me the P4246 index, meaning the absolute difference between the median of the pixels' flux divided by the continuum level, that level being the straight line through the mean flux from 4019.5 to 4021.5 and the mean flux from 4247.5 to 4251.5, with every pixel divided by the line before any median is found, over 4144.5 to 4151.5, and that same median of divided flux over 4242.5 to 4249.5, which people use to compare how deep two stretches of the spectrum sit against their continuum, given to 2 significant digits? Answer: 0.12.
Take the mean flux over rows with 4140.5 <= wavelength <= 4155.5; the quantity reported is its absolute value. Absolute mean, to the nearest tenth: 7.5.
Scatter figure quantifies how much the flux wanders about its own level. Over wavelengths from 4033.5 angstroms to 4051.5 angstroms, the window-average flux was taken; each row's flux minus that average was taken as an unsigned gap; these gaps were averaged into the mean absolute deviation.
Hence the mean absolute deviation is 0.22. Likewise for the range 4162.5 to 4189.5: 0.10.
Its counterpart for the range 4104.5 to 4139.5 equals 0.11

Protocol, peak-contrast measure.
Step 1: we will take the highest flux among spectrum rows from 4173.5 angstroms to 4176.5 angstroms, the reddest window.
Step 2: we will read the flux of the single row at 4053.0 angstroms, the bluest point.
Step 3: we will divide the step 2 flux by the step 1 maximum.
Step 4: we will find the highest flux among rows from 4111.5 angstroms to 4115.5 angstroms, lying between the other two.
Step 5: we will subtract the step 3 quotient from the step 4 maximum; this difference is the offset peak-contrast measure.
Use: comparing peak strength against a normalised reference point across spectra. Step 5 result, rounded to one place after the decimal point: 6.7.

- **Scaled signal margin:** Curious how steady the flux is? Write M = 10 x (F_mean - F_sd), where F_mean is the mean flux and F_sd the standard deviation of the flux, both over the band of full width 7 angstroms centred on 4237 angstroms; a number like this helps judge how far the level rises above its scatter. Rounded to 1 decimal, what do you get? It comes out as 81.9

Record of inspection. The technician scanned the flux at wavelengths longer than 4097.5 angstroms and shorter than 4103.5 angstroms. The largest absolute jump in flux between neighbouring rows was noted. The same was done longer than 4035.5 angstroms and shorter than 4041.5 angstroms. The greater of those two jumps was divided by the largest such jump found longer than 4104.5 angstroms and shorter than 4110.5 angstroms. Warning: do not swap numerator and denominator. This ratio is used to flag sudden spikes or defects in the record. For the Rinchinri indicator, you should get 1.3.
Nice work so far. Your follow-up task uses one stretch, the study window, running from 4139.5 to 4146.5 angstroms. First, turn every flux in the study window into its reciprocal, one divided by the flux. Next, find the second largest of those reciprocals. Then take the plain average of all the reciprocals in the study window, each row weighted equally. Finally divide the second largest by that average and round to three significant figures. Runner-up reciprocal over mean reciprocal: 1.01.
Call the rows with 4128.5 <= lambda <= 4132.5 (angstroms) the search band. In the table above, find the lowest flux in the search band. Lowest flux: 7.689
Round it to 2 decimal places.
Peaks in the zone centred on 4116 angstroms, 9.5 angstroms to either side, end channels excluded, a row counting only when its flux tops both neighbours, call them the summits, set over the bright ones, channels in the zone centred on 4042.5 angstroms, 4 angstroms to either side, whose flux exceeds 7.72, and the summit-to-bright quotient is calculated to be 0.25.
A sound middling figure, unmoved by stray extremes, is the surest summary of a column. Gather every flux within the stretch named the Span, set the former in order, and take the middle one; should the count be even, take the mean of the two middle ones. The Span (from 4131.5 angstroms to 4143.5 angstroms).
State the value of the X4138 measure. 7.73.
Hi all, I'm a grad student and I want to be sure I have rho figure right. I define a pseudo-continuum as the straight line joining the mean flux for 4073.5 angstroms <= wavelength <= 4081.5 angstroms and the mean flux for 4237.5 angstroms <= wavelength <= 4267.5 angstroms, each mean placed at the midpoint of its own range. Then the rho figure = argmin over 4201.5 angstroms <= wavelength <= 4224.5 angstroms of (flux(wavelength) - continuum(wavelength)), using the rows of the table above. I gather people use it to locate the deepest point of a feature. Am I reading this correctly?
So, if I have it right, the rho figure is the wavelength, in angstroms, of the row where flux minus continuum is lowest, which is 4224.0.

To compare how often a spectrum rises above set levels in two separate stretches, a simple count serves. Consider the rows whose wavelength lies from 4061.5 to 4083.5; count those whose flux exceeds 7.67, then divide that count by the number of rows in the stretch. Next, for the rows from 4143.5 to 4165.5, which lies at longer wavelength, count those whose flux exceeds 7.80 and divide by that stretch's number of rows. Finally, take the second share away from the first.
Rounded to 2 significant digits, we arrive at 0.14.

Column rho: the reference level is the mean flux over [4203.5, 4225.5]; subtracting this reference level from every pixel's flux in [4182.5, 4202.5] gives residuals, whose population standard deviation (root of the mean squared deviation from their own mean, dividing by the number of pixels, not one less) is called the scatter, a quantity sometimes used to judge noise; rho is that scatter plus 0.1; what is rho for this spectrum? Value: 0.20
